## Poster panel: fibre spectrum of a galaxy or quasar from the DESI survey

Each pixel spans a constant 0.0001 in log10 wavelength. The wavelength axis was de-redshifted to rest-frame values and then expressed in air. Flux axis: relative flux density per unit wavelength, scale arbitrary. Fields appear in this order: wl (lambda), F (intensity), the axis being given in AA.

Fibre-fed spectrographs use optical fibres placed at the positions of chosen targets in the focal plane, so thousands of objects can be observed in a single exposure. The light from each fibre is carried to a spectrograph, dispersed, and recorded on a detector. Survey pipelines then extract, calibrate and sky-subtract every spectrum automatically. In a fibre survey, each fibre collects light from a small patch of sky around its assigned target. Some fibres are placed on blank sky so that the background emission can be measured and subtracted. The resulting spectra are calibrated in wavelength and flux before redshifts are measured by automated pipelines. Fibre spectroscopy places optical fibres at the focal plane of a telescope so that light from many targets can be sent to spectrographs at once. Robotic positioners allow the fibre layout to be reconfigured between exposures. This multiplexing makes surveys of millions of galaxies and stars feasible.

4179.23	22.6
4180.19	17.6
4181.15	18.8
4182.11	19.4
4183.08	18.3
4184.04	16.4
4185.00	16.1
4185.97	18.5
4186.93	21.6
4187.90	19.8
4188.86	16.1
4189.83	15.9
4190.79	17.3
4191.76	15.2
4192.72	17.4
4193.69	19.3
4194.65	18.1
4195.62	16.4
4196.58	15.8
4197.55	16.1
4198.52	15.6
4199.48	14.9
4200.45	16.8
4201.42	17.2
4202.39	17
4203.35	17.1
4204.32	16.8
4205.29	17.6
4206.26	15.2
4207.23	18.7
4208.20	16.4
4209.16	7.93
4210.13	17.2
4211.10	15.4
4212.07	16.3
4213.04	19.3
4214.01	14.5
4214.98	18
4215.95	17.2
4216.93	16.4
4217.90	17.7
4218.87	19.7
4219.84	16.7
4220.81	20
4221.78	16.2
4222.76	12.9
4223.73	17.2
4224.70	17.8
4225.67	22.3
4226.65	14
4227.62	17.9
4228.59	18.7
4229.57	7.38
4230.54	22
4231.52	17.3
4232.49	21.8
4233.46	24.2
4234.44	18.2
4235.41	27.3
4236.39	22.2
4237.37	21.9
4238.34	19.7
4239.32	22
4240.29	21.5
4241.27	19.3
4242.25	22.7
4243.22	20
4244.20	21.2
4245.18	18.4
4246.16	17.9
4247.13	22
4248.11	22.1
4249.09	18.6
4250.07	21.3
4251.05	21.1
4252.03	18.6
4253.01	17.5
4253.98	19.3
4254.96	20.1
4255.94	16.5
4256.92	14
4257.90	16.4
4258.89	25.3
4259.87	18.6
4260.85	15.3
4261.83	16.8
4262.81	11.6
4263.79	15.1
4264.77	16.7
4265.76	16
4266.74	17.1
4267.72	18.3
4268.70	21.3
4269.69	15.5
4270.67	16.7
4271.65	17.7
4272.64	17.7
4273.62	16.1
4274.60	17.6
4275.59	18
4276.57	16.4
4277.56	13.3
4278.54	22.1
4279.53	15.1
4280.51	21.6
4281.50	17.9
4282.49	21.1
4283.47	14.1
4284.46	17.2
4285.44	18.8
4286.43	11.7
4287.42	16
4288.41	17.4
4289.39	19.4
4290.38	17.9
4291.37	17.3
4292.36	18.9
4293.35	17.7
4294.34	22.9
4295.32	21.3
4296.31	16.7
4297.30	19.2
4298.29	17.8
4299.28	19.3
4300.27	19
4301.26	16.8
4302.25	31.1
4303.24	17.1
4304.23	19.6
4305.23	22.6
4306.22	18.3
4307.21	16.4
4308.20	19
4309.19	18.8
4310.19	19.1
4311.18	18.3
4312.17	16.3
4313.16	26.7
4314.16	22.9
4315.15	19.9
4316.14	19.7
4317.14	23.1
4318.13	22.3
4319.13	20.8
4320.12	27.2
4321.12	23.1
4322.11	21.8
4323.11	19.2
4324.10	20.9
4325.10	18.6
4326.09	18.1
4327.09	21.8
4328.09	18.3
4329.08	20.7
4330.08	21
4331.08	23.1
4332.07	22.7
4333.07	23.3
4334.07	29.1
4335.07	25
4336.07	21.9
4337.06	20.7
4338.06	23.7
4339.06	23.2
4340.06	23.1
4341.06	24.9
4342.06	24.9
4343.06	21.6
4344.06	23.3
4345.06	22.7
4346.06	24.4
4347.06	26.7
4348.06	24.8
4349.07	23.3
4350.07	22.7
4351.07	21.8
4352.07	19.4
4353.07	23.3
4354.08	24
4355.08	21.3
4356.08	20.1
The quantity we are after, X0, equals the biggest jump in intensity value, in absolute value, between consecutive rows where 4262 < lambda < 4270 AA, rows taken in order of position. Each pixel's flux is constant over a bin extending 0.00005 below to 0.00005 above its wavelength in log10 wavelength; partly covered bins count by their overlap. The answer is 6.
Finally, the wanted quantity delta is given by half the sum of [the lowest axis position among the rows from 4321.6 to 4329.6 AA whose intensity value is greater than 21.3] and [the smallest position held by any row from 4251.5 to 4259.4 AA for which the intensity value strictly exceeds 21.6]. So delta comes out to 4290.5 AA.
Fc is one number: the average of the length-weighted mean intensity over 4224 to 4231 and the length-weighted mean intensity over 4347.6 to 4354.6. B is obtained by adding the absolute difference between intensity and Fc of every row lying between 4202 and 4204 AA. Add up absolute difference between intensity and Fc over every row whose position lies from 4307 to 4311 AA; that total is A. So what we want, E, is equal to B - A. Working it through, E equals -0.7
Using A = 6.4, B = 6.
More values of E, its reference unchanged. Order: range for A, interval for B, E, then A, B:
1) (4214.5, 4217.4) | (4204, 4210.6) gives 21.5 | 8.2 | 30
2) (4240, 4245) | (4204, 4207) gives 3.9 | 6.3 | 10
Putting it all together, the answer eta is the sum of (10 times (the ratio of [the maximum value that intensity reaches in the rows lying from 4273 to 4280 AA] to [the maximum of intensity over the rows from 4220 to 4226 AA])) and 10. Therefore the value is 20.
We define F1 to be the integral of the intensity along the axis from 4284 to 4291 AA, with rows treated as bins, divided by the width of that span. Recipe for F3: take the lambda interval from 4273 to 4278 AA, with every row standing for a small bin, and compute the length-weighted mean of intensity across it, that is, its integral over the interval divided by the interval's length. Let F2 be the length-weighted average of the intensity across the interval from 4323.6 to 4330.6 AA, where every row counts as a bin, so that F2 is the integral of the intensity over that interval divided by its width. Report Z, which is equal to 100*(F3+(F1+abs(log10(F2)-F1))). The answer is 4890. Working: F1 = 16.9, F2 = 19.9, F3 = 16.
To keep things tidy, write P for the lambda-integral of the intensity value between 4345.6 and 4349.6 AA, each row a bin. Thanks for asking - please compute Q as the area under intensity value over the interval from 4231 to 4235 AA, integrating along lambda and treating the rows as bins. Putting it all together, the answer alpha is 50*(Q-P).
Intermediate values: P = 99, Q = 82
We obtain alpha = -843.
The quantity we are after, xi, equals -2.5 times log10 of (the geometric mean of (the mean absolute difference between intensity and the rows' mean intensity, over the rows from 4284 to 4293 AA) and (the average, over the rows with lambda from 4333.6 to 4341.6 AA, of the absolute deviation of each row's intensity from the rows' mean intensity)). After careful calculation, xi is -0.53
